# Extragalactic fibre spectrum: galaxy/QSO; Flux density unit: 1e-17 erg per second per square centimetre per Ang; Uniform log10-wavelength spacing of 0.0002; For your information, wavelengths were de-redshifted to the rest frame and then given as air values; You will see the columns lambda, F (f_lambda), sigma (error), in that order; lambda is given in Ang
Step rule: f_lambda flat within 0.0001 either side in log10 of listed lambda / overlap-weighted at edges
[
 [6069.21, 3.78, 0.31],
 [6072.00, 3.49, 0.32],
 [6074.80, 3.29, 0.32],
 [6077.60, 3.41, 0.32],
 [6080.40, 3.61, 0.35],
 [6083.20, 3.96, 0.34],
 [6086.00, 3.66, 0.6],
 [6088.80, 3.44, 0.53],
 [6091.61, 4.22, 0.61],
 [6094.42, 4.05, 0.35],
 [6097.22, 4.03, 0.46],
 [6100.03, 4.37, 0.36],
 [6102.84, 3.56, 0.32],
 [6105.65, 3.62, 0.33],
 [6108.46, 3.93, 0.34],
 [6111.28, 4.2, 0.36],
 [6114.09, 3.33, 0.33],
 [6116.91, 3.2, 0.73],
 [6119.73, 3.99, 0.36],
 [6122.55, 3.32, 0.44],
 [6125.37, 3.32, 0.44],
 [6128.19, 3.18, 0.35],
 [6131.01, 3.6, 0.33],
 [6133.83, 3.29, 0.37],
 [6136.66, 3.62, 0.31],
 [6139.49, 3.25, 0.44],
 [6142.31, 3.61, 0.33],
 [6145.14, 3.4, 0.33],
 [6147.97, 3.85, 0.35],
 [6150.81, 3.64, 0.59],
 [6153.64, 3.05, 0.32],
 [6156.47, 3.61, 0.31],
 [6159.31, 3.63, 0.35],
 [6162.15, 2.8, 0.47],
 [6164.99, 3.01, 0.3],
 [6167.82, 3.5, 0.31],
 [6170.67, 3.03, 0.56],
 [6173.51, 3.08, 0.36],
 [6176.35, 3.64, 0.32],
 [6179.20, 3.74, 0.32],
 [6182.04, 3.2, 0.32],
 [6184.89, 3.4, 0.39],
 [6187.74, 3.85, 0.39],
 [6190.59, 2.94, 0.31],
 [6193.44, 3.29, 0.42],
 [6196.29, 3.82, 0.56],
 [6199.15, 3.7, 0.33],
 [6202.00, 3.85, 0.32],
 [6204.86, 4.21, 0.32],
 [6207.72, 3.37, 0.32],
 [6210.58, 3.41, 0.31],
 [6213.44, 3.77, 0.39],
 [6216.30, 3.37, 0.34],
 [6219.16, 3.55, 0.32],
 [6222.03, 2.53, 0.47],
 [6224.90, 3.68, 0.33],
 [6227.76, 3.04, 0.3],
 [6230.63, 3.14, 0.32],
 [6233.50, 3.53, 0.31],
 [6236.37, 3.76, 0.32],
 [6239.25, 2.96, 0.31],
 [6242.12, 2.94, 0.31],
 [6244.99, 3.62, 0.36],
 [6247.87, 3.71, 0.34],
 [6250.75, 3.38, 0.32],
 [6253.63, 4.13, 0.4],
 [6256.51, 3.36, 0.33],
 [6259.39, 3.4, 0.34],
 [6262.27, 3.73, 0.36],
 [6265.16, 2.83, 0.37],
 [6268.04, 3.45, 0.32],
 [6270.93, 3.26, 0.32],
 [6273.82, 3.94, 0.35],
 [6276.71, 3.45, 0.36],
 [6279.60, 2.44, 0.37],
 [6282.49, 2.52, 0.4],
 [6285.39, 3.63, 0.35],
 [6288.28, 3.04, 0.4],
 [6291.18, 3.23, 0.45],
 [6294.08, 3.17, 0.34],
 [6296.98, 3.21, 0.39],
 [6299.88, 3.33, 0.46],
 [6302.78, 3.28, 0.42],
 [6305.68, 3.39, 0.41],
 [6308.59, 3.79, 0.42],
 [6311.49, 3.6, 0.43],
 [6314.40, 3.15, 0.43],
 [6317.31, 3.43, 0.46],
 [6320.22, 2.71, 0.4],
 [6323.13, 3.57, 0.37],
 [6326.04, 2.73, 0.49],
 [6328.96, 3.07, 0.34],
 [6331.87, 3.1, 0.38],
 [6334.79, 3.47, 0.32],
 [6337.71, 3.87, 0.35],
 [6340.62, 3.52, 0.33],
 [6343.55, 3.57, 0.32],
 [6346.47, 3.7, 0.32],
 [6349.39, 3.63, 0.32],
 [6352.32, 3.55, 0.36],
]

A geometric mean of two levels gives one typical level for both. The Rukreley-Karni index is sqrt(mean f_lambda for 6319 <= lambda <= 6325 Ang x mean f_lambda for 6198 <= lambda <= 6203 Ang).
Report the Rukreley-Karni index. 3.44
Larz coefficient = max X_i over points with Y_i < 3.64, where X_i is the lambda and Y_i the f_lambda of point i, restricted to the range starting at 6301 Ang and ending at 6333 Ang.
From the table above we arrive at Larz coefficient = 6331.87 Ang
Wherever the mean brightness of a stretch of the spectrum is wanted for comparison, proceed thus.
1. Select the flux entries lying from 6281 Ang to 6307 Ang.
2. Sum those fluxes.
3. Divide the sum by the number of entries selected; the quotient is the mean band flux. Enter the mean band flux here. 3.20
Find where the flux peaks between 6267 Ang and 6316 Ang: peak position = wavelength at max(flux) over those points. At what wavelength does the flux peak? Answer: 6273.82 Ang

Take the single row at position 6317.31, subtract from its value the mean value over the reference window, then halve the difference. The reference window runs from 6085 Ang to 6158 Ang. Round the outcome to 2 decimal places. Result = -0.10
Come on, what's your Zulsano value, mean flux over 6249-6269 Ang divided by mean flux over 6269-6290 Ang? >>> 1.09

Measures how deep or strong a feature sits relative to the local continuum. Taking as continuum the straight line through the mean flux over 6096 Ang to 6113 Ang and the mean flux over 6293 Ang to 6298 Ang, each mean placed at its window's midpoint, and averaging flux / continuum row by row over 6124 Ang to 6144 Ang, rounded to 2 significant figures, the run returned 0.89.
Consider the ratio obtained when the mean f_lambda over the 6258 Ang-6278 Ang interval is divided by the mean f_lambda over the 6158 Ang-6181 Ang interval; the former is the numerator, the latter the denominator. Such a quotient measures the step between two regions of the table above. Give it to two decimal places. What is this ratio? 1.04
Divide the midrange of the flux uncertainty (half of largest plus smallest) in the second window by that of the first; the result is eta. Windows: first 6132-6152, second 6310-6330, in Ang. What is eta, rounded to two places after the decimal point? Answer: 0.92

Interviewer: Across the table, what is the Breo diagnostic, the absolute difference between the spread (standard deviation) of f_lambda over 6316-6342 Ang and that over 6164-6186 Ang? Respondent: 0.11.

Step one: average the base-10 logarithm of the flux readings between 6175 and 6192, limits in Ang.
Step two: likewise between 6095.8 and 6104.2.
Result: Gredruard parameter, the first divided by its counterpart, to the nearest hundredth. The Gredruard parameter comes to 0.90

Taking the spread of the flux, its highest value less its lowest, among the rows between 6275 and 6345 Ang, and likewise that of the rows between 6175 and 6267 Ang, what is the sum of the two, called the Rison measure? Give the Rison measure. 3.1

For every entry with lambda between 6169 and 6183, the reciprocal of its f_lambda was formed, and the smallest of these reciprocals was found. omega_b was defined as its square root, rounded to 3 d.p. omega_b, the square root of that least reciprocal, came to 0.517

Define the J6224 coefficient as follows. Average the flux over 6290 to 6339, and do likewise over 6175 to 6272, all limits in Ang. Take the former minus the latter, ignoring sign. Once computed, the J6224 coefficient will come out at 0.16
